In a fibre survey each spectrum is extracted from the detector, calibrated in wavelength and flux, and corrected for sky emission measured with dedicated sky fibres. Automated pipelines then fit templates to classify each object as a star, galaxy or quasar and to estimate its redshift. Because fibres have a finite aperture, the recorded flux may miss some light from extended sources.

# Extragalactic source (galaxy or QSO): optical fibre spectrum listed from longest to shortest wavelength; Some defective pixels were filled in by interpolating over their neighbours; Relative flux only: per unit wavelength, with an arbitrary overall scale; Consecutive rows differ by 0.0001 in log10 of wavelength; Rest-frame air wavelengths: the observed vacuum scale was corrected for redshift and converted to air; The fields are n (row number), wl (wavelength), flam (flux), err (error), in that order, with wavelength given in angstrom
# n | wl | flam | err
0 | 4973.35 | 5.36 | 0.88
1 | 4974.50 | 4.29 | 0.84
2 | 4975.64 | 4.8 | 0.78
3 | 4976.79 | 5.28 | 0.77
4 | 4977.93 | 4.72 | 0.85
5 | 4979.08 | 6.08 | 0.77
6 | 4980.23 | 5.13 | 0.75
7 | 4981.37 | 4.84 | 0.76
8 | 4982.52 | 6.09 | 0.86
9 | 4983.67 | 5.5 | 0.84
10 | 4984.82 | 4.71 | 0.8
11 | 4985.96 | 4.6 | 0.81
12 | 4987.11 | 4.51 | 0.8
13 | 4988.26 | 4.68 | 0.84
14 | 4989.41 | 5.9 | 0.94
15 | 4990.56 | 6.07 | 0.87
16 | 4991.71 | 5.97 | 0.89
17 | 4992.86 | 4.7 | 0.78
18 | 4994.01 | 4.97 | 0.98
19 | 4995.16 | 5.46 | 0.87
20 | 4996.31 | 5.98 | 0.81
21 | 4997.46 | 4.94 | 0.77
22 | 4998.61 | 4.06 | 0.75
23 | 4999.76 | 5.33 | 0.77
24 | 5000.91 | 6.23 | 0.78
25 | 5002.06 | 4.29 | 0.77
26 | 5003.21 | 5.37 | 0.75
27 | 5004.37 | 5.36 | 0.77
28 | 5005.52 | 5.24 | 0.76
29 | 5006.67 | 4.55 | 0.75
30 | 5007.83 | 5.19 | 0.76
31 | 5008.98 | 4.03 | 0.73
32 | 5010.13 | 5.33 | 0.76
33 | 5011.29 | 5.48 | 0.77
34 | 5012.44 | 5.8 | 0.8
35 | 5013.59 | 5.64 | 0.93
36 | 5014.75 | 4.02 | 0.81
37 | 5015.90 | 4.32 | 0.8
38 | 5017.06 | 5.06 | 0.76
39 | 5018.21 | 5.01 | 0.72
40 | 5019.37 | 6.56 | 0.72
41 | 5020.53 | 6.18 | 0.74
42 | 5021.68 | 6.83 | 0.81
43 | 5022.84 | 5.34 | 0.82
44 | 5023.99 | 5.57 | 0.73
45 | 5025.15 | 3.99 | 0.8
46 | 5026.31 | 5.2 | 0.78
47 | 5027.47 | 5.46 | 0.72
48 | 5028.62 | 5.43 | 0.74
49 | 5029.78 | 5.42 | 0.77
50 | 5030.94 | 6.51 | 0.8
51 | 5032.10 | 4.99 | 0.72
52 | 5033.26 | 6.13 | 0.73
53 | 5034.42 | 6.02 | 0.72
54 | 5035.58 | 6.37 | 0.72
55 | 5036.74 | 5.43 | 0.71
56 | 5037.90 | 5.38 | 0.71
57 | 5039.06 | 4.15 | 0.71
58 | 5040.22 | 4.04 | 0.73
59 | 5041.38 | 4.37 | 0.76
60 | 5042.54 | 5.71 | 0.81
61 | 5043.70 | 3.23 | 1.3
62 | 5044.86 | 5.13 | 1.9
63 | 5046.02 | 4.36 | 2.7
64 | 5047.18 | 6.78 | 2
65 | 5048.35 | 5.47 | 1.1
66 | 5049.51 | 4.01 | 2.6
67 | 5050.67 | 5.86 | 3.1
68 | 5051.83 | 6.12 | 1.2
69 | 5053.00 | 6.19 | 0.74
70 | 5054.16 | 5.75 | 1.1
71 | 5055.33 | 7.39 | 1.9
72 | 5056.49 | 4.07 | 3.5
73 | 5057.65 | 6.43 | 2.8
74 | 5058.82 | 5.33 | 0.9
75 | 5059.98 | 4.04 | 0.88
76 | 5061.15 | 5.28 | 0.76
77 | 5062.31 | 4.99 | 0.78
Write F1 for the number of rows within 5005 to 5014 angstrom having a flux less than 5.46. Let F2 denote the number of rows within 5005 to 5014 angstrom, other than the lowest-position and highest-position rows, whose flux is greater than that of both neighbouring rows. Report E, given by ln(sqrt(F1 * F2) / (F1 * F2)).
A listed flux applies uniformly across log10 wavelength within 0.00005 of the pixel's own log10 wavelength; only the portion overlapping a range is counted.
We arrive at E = -1.15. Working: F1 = 5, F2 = 2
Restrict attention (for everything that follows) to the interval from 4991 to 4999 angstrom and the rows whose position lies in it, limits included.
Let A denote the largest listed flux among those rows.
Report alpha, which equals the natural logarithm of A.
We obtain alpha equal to 1.79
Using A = 5.98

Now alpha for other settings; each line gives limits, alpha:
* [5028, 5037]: 1.87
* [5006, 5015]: 1.76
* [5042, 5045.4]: 1.74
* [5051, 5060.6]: 2.00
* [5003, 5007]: 1.68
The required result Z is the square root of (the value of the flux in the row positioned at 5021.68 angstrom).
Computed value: 2.61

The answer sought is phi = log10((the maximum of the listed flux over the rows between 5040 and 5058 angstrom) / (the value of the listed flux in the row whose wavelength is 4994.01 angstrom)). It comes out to 0.17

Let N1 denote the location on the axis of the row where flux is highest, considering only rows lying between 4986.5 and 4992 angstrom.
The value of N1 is 4990.56 angstrom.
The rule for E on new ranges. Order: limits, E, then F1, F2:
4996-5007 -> -1.39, 8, 2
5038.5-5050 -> -1.52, 7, 3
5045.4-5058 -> -1.10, 3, 3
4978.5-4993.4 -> -1.32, 7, 2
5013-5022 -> -1.04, 4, 2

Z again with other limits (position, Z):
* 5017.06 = 2.25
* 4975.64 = 2.19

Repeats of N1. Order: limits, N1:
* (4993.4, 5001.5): 5000.91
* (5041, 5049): 5047.18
